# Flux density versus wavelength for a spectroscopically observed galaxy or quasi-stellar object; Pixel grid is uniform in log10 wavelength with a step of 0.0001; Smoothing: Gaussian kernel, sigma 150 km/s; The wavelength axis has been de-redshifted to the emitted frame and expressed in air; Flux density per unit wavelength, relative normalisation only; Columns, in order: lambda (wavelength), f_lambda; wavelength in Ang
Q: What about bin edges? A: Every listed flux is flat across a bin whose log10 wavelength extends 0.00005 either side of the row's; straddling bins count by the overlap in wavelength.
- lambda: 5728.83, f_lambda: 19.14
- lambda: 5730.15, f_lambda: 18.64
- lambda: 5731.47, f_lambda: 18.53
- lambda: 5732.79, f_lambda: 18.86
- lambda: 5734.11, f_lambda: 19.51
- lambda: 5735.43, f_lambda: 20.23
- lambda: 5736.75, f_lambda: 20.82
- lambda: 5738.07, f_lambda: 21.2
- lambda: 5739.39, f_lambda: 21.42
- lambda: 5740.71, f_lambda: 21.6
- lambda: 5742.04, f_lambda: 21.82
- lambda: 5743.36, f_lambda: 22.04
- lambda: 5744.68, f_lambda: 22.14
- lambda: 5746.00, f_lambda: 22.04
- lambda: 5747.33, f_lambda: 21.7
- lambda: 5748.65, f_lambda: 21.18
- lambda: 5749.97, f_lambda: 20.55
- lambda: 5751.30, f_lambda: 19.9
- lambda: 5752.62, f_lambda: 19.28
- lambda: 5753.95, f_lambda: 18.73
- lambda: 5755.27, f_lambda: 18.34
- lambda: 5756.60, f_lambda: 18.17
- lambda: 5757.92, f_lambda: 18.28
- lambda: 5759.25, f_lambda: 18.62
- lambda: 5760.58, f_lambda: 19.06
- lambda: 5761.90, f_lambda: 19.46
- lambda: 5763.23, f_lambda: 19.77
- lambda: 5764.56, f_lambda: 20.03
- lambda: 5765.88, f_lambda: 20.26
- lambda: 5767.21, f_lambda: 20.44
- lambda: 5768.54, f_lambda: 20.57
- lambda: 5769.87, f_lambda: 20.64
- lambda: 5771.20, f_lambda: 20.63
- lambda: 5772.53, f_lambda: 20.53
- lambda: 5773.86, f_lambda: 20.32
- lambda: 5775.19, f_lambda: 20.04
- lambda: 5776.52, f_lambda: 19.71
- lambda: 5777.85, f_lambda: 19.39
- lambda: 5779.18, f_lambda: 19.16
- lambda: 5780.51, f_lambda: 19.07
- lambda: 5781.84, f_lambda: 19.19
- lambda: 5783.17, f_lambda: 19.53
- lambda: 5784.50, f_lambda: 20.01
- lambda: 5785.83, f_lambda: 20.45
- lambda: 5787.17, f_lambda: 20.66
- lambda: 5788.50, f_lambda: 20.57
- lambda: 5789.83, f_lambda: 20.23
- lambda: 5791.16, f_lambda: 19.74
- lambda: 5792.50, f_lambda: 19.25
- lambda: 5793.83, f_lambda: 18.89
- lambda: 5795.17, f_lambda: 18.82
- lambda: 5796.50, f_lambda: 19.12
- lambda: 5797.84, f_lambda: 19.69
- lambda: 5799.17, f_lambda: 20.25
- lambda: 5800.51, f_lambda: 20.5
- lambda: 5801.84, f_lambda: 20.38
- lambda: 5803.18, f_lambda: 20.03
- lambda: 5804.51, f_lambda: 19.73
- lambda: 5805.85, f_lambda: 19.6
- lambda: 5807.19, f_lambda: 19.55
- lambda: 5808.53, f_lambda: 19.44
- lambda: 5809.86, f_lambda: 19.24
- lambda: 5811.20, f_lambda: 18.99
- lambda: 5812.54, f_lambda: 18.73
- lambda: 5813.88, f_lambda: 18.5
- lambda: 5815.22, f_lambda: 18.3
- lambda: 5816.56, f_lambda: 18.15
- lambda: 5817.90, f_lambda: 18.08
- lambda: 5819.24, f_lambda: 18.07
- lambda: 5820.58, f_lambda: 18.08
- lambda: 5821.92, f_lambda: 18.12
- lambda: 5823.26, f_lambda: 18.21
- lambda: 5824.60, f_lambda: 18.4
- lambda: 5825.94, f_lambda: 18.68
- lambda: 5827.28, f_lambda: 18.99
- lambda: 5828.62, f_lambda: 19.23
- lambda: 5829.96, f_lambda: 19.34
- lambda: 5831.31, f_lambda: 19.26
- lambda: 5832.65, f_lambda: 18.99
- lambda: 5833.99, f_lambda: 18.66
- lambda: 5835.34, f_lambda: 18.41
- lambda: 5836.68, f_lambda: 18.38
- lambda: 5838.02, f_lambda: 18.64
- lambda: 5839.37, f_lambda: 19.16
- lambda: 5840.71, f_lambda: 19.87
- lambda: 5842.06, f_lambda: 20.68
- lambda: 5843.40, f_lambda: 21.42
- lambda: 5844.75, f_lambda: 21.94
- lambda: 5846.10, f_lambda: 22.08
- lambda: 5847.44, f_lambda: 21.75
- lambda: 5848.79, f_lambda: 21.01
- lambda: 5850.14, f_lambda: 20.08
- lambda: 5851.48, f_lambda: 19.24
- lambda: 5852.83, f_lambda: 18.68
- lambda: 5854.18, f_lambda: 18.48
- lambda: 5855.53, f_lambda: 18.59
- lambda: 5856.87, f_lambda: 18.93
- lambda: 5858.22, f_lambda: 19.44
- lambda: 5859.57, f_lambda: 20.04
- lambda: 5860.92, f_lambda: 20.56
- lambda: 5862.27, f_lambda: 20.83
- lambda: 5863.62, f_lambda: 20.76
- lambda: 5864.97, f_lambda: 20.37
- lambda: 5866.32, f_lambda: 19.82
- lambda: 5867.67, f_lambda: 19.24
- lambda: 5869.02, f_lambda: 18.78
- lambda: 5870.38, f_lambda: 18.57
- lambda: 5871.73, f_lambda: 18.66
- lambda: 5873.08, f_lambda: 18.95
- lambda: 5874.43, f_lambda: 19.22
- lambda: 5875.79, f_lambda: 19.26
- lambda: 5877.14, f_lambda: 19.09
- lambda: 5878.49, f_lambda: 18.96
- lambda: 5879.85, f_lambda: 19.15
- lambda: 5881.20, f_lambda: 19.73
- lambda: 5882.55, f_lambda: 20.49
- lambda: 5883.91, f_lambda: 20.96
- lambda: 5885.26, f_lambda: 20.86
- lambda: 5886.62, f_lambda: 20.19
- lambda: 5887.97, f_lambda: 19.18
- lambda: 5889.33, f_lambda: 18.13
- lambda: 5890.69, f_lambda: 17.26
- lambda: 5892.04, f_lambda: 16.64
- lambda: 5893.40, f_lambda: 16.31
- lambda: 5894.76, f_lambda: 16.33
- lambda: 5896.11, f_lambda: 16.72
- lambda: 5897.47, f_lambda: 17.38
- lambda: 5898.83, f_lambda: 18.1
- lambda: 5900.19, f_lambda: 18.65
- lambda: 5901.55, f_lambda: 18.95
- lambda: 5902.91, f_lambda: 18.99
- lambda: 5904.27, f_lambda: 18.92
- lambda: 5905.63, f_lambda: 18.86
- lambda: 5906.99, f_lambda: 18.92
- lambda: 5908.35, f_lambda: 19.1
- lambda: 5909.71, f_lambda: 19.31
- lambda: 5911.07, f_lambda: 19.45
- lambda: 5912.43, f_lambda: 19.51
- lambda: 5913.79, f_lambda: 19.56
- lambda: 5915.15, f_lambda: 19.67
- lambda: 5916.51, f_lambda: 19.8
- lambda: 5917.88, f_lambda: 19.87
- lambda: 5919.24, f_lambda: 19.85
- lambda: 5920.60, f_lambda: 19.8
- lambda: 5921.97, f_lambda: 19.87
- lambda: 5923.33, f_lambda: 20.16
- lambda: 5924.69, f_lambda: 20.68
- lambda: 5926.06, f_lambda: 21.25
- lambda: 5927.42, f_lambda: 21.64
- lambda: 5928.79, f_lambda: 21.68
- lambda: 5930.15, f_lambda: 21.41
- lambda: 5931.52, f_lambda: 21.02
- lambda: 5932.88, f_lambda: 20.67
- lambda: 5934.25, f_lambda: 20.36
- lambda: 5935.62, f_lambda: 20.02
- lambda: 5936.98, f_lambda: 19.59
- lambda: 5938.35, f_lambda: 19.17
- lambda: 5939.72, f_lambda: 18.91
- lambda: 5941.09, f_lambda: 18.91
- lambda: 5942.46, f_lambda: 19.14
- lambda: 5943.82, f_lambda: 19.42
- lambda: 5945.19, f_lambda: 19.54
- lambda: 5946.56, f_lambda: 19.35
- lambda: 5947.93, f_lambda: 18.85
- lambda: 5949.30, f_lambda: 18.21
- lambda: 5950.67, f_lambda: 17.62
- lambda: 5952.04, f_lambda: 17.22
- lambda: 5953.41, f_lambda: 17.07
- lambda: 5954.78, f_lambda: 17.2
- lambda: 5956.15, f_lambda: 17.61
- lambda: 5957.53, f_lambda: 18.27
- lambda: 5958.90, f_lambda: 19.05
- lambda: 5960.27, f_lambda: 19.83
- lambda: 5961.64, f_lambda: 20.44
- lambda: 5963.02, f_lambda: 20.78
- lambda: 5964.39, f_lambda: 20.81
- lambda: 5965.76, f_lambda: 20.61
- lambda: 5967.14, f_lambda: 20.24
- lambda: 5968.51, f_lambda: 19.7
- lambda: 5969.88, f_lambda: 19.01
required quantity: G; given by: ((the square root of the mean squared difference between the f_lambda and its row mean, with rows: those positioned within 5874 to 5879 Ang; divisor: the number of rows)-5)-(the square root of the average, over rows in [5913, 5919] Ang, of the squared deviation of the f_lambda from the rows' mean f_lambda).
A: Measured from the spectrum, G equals -5.00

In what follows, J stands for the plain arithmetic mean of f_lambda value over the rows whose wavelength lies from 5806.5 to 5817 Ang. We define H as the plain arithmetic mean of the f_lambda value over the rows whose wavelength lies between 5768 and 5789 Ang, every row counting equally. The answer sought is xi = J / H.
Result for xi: 0.94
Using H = 20.0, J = 18.9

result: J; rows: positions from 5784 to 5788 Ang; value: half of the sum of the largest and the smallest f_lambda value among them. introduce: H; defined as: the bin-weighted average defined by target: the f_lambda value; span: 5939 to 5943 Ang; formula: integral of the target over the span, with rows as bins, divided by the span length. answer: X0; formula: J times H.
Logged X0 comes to 385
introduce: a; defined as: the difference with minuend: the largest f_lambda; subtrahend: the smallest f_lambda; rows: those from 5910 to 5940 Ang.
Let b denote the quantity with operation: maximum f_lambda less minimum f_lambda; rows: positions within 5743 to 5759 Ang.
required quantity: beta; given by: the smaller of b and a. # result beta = 2.77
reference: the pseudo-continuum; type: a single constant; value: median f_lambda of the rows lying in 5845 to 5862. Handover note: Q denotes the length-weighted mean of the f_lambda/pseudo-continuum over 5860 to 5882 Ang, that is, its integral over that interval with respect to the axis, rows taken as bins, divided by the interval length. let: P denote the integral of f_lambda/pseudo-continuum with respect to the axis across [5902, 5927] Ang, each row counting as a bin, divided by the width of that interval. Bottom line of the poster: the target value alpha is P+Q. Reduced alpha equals 1.98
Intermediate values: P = 1.00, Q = 0.99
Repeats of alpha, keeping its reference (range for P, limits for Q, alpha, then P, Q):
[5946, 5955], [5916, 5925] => 1.92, 0.91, 1.01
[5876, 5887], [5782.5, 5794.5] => 2.02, 1.01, 1.01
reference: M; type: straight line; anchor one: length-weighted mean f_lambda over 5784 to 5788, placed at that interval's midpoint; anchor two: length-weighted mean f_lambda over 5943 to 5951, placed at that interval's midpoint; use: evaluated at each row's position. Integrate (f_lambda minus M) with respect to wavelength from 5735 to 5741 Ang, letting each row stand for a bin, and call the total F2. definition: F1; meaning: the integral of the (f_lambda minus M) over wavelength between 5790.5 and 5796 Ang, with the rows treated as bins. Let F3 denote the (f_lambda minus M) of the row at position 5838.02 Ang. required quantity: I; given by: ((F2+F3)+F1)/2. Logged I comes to -3.1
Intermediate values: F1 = -6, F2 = 1.4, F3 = -1.3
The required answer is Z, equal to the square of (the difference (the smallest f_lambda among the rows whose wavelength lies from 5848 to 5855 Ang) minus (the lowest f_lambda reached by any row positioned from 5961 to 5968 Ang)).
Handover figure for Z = 3.1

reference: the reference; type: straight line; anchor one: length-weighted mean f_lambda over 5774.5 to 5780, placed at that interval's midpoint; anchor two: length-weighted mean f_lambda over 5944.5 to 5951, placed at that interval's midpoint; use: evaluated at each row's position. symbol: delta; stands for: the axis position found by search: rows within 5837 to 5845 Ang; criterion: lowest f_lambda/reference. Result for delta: 5838.02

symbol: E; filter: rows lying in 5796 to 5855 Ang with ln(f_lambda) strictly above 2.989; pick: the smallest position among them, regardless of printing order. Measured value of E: 5799.17 Ang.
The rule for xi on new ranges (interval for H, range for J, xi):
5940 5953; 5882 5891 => 1.05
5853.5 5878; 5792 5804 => 1.01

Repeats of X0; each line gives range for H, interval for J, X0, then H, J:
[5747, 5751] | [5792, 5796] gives 400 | 21.0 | 19.0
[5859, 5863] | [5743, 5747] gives 453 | 20.5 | 22.1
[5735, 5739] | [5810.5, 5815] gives 391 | 20.8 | 18.7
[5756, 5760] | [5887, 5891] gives 335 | 18.4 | 18.2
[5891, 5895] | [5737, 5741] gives 353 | 16.5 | 21.4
